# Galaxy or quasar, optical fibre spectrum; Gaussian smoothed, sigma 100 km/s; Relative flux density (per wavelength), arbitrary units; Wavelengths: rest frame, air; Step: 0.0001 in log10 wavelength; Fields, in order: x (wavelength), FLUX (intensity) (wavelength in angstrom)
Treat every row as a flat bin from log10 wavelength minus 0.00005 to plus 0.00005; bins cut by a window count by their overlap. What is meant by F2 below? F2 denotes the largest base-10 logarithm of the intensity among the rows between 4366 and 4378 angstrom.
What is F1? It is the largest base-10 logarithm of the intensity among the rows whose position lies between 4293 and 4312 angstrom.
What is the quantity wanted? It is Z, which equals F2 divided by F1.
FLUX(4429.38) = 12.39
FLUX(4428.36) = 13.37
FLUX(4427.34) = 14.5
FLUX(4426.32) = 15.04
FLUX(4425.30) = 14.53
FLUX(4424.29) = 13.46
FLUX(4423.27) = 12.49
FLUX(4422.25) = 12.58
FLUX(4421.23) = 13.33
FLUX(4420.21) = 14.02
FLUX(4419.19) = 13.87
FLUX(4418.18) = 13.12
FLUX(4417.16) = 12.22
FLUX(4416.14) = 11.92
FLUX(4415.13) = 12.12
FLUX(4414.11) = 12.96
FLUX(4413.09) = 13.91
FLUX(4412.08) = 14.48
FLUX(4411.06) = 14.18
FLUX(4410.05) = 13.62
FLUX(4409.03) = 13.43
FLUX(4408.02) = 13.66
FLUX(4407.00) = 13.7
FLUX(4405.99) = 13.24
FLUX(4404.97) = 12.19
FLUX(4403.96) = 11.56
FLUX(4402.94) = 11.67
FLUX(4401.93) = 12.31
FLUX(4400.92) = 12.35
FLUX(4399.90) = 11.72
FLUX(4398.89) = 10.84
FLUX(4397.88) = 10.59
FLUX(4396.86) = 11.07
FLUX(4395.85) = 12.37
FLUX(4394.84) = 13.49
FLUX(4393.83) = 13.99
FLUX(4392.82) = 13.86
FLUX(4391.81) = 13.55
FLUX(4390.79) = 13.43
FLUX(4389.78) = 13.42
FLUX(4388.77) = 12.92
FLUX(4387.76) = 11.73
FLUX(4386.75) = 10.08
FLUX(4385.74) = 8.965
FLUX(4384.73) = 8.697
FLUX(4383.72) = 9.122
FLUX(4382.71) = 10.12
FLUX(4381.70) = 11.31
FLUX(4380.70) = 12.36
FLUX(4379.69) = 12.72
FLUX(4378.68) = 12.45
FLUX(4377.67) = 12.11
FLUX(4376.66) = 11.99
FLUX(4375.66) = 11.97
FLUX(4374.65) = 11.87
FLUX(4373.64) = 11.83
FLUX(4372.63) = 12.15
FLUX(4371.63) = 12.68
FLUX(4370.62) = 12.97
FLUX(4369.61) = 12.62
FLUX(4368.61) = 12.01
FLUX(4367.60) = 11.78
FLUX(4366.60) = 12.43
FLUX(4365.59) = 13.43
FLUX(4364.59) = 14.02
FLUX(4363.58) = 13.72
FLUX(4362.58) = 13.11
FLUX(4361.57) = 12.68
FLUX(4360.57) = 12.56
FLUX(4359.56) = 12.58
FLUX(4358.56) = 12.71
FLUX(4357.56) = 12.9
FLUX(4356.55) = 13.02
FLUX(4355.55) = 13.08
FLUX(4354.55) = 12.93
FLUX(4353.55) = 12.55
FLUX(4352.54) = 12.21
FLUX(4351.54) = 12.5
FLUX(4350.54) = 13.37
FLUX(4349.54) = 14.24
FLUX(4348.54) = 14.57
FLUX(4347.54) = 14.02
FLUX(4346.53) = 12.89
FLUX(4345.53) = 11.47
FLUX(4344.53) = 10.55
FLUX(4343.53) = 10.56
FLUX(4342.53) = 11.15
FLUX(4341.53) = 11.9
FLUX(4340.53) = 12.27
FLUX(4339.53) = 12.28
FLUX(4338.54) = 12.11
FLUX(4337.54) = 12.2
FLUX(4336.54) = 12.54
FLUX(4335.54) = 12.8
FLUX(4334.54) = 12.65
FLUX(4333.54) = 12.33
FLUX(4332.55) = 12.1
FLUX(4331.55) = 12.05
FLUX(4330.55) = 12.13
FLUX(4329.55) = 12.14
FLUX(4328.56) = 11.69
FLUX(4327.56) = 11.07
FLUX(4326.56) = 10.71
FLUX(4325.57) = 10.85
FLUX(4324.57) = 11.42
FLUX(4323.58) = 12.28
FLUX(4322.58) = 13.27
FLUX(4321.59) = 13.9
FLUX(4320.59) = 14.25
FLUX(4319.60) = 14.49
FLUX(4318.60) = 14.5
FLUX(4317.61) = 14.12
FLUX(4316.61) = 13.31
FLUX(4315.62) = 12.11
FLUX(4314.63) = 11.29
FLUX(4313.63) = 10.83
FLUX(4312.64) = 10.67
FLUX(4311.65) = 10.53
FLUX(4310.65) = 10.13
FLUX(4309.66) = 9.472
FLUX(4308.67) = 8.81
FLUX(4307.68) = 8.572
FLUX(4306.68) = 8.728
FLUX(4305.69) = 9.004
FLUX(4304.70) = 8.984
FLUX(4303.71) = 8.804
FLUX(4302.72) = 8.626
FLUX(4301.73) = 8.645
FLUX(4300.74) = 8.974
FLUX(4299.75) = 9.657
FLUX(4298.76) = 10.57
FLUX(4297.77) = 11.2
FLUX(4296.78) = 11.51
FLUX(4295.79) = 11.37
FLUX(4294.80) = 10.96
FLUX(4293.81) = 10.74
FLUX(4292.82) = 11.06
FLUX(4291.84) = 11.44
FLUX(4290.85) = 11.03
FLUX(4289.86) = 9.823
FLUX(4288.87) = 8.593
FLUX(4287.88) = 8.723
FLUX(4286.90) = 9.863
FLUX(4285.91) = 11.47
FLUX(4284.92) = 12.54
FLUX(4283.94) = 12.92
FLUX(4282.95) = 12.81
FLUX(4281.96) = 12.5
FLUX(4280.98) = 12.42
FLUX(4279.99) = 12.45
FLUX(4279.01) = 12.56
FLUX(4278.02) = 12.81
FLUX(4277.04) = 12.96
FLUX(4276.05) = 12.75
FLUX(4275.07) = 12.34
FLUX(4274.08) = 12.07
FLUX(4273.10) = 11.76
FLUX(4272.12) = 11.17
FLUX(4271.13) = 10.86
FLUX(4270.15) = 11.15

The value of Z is 1.05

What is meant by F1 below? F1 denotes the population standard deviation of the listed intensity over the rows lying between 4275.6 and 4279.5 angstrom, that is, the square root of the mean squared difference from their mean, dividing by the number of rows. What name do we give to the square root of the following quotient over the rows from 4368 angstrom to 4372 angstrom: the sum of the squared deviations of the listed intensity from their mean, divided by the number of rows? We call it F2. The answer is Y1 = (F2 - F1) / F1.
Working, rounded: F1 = 0.14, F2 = 0.3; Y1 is 1.4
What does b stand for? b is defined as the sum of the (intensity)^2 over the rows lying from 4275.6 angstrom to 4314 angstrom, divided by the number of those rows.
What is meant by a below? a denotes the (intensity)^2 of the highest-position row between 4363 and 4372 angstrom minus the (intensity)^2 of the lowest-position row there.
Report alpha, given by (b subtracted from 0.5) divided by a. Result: 4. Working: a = -27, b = 116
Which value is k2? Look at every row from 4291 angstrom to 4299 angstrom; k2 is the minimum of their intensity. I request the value 10.57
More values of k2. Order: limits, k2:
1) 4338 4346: 10.55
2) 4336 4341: 12.11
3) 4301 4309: 8.572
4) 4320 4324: 12.28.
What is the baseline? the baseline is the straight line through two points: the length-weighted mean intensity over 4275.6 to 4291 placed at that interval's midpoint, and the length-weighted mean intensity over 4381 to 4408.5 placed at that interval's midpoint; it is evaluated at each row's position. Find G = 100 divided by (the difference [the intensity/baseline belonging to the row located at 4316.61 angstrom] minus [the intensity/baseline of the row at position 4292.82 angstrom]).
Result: 535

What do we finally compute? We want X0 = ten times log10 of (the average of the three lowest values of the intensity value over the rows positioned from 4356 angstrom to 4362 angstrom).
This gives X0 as 11.0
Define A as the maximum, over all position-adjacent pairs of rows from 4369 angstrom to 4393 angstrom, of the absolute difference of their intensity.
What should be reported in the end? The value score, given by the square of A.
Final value 2.7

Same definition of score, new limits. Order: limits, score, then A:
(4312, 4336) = 1.4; 1.20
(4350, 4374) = 1.0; 1.00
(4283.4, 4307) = 2.6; 1.61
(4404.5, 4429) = 1.3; 1.13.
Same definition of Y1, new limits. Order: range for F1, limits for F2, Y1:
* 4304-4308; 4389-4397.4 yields 4.0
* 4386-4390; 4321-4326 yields -0.1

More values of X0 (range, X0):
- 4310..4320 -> 10.2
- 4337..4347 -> 10.3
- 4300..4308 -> 9.4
